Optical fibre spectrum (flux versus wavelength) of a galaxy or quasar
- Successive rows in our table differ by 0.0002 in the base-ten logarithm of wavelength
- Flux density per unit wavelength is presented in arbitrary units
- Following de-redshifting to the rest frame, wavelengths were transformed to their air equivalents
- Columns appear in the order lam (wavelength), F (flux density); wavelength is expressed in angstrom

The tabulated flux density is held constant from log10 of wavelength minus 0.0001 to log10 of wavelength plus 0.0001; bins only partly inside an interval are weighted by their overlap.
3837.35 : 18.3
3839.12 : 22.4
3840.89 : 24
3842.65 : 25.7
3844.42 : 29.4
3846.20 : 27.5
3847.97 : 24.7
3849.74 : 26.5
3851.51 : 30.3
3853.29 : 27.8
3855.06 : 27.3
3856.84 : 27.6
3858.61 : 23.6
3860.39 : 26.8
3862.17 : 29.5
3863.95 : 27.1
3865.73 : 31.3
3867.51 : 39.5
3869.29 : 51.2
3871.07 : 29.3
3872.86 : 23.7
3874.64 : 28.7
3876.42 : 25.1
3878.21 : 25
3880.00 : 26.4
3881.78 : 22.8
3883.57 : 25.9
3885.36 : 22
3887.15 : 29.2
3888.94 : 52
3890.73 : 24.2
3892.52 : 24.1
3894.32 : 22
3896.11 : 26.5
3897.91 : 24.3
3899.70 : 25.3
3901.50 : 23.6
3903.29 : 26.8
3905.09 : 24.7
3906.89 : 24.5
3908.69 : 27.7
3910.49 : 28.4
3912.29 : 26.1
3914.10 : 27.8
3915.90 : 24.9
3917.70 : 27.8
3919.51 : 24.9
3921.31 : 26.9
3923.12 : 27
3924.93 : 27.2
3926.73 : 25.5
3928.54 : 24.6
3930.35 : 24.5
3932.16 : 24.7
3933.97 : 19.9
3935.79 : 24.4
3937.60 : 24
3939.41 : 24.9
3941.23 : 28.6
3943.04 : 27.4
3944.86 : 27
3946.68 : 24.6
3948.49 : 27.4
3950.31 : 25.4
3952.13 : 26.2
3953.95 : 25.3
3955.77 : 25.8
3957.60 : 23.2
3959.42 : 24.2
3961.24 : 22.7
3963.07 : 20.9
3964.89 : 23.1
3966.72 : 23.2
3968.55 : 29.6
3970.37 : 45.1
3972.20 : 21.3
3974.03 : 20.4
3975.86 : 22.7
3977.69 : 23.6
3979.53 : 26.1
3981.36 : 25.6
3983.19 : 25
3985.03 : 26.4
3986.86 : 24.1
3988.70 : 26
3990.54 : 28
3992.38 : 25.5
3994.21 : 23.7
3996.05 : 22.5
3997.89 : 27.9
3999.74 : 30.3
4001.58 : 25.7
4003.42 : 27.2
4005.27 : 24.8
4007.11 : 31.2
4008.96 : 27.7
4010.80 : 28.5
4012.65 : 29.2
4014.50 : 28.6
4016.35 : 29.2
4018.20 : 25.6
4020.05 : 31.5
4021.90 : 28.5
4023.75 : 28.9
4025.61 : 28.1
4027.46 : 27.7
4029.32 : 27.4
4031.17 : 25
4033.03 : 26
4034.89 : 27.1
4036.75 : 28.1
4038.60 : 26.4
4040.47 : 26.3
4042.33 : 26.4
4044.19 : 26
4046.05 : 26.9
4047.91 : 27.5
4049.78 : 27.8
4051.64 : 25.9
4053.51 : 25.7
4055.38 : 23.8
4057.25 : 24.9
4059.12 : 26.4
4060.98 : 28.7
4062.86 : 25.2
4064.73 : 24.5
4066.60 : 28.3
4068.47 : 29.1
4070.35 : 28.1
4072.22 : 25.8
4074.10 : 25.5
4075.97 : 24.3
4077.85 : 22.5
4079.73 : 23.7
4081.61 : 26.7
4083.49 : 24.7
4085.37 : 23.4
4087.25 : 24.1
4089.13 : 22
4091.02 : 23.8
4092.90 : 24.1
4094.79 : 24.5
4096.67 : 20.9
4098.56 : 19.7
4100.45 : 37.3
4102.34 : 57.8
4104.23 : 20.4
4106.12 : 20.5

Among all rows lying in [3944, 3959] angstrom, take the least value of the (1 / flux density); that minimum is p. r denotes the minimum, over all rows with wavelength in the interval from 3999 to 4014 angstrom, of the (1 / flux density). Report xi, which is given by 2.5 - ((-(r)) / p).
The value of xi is 3.38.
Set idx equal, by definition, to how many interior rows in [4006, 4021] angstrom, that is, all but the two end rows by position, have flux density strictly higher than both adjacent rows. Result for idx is 2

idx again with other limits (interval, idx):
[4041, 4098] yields 6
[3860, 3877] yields 3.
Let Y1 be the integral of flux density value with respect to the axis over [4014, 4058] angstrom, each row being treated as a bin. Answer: 1190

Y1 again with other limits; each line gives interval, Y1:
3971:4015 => 1145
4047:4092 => 1148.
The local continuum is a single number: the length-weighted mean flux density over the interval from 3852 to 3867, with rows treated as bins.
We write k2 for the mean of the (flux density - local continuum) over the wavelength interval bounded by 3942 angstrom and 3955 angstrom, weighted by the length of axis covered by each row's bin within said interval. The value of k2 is -1.8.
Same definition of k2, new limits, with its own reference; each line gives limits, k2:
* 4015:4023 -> 0.7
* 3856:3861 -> -2.1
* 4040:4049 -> -1.3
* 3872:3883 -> -2.7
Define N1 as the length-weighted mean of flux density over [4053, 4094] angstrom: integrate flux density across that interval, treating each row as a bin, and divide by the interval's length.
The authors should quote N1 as 25.2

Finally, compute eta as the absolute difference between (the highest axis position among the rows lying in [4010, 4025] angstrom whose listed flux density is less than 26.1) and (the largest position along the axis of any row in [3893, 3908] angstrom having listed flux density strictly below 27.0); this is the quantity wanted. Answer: 111.3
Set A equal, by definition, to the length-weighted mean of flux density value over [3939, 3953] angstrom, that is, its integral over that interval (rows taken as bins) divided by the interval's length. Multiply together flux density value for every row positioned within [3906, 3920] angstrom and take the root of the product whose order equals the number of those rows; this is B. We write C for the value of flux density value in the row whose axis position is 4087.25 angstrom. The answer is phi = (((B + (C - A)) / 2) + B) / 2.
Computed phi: 19.3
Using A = 26.5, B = 26.5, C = 24.1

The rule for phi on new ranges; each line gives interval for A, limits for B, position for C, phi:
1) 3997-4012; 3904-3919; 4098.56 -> 17.8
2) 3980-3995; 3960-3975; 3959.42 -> 18.3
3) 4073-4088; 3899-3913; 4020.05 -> 21.2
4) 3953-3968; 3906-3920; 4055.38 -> 19.9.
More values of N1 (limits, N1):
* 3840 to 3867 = 27.4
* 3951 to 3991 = 25.4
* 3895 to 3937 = 25.5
